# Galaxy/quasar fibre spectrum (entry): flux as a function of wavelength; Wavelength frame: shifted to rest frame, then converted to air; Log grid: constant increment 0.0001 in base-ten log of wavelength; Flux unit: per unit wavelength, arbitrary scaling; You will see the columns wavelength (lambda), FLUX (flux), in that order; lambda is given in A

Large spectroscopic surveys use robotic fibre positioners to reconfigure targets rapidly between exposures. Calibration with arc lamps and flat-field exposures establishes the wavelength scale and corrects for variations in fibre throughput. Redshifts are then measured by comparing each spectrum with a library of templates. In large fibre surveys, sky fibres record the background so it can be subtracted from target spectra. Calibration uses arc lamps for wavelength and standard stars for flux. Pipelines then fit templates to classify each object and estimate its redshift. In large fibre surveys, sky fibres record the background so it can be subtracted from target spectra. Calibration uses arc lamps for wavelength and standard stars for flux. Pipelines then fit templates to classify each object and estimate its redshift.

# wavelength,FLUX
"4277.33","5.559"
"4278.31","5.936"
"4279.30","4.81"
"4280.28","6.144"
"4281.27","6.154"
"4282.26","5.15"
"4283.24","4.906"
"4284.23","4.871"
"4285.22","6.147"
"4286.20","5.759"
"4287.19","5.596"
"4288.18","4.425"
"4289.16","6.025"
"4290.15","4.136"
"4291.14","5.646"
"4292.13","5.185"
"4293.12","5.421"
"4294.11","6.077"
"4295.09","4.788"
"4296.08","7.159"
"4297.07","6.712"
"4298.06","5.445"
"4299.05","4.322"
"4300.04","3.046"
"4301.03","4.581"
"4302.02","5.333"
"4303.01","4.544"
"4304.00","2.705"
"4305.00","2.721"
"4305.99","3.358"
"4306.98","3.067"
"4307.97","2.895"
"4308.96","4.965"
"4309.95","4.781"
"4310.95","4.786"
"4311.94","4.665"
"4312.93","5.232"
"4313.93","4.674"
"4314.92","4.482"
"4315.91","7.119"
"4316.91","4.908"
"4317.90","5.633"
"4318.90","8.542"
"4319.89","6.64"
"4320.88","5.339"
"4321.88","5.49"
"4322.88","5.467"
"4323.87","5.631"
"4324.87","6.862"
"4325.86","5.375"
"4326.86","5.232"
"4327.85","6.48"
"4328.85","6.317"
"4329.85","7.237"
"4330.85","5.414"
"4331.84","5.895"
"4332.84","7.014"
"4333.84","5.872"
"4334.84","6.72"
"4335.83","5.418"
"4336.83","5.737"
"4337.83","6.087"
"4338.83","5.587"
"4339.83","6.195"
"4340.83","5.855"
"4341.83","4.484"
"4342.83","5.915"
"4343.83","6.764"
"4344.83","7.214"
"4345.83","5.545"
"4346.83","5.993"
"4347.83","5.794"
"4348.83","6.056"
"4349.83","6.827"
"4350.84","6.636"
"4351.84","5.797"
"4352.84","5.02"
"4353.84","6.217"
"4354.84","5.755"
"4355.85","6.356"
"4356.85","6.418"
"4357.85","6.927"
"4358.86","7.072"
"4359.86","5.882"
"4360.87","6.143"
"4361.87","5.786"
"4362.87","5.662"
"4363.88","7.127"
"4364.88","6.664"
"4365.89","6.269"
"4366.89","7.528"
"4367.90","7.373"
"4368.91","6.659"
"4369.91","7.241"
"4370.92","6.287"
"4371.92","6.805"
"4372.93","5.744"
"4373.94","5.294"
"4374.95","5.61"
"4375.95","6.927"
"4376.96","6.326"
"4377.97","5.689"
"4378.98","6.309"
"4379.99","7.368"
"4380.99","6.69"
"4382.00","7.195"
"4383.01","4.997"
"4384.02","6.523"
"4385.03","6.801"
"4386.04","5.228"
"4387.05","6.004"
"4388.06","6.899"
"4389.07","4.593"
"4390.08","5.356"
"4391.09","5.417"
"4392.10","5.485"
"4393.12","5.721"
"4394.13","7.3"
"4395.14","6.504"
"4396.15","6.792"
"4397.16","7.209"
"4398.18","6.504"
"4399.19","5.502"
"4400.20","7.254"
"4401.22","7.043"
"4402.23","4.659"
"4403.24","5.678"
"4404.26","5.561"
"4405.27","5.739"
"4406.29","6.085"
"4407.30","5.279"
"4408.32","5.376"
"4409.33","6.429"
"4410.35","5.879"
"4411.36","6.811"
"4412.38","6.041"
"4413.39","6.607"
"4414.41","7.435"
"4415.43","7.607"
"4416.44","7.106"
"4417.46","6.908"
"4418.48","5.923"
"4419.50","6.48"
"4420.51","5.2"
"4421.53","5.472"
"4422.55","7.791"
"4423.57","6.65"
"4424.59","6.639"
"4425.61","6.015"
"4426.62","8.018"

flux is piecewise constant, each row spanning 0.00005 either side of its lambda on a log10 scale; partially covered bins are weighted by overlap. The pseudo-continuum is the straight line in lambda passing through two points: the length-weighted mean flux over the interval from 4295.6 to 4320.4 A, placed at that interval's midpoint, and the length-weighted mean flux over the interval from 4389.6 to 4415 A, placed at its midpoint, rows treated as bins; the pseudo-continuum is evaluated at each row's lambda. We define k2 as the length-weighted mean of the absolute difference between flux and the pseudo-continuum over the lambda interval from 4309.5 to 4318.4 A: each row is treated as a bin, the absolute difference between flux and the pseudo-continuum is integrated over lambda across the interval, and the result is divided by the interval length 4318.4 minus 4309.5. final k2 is 0.5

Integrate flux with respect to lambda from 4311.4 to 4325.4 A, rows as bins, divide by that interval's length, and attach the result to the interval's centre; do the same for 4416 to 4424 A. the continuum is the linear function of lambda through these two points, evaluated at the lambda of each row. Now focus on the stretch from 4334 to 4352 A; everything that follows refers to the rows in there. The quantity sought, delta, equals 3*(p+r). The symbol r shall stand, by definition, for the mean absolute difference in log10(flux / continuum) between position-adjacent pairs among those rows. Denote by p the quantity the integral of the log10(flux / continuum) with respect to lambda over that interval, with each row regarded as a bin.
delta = 0.5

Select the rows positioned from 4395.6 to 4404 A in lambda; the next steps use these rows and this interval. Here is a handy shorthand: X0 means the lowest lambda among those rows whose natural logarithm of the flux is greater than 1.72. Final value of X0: 4396.15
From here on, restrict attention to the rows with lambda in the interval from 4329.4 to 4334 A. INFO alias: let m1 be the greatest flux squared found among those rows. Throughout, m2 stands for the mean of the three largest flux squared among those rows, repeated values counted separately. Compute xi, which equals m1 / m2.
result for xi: 1.15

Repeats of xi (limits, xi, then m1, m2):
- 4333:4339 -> 1.16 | 45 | 39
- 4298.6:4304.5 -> 1.22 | 28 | 23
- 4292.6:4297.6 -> 1.15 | 51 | 44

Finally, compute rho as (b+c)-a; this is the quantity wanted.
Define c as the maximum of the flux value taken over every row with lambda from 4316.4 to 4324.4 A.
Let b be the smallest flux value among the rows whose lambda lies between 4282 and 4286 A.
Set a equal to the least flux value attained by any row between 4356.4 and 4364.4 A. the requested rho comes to 7.8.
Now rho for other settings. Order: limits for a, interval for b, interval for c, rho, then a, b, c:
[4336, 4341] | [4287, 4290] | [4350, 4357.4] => 5.5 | 5.587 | 4.425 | 6.636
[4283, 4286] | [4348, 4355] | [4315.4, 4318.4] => 7.3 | 4.871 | 5.02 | 7.119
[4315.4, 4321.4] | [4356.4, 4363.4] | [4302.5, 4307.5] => 5.3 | 4.908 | 5.662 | 4.544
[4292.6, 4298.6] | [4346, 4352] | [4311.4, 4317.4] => 8.1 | 4.788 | 5.794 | 7.119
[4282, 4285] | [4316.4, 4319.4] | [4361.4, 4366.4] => 7.2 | 4.871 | 4.908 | 7.127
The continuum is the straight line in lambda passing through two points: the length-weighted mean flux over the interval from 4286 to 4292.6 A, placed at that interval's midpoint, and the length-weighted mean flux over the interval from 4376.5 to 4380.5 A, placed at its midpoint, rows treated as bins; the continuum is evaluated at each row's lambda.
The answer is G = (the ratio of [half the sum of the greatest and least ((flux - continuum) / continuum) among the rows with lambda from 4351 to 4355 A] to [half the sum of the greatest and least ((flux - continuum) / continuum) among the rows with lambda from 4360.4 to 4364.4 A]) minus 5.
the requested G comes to -7.9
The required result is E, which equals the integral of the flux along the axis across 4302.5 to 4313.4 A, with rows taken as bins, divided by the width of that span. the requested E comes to 3.97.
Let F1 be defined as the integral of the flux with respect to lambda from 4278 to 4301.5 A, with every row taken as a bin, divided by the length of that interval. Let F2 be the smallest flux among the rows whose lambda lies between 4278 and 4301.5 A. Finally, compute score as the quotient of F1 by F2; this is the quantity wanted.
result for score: 1.8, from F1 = 5.3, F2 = 3.046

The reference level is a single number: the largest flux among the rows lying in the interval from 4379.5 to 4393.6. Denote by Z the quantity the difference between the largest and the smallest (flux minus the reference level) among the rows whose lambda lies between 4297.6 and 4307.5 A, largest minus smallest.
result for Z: 2.7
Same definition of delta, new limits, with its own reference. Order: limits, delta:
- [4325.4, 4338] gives 0.7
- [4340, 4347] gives 0.2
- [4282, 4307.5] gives -5.4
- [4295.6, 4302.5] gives -0.7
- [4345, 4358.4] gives 0.5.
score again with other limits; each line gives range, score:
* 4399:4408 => 1.3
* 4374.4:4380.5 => 1.1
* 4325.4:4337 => 1.2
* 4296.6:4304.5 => 1.7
